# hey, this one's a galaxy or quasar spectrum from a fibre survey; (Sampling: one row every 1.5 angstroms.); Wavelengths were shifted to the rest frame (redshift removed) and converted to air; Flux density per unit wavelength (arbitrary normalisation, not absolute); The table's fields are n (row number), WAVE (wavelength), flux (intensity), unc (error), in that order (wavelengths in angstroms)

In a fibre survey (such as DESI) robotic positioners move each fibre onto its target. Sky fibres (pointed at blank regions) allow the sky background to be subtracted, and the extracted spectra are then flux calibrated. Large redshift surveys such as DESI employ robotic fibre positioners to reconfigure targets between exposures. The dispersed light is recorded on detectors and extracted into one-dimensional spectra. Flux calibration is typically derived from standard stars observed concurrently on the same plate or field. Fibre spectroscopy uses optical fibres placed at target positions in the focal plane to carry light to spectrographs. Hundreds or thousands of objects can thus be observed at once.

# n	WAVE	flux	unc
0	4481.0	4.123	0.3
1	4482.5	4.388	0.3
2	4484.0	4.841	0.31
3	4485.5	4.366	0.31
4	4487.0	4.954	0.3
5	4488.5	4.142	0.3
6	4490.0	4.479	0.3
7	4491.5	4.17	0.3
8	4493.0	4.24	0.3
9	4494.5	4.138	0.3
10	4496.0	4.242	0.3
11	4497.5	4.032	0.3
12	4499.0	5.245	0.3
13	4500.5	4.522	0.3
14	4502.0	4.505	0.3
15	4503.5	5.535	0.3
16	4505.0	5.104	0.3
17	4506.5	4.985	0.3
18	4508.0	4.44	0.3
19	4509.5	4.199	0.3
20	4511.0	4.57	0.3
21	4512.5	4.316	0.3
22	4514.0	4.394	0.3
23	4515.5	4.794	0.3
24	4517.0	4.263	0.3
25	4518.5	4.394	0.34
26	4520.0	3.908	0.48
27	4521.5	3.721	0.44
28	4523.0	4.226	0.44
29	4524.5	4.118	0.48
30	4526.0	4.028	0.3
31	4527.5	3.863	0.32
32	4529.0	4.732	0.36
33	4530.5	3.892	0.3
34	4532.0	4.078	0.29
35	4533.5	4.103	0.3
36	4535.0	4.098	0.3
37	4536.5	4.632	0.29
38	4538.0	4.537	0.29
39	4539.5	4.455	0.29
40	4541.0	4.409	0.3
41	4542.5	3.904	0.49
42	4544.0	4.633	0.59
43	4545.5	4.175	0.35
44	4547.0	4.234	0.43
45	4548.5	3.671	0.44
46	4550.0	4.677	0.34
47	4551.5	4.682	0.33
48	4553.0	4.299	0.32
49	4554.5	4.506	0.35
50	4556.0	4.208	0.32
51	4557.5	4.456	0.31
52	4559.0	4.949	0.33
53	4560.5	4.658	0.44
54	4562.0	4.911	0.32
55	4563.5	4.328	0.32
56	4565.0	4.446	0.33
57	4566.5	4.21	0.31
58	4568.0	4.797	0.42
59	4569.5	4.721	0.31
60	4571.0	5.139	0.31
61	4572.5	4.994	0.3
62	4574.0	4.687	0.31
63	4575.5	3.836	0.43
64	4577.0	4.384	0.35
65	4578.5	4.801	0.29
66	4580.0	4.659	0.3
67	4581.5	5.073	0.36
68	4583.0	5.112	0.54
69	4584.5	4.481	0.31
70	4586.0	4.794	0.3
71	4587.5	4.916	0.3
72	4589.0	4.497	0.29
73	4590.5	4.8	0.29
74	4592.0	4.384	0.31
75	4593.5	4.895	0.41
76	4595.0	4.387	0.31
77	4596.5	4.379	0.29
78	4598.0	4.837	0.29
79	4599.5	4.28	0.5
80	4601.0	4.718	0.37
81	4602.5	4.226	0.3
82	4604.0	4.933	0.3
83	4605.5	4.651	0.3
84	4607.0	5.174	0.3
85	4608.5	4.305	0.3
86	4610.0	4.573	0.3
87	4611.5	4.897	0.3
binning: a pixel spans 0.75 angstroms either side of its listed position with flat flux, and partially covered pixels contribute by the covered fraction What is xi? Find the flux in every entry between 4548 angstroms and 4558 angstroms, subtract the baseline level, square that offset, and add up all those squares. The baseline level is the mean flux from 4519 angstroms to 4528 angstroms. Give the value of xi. 1.7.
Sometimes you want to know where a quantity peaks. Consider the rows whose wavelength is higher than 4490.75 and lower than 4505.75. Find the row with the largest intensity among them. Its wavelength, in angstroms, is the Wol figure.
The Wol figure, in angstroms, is 4503.5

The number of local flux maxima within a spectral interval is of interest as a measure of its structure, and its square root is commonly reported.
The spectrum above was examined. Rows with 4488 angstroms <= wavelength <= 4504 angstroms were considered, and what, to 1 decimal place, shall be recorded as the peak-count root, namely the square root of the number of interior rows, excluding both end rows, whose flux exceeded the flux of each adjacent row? 2.0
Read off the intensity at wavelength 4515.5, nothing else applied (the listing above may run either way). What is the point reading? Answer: 4.794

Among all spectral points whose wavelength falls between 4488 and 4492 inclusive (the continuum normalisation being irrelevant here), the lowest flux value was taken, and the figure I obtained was 4.142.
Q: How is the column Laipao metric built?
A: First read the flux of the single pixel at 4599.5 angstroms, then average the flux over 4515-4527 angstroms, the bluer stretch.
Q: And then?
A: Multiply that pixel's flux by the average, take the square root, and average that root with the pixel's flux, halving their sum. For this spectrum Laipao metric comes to 4.3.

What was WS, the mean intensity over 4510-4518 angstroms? 4.5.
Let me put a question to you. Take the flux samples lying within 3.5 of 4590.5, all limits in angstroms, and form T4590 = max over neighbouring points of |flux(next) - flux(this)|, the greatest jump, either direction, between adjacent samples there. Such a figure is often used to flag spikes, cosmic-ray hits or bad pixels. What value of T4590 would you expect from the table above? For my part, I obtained 0.5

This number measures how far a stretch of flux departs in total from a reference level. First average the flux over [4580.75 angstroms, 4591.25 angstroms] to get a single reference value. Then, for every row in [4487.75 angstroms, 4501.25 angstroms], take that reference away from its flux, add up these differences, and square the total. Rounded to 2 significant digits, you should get 17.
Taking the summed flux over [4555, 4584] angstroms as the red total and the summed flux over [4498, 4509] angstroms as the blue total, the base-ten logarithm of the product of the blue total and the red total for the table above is 3.5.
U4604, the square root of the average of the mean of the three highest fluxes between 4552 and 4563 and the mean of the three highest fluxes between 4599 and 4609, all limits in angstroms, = 2.21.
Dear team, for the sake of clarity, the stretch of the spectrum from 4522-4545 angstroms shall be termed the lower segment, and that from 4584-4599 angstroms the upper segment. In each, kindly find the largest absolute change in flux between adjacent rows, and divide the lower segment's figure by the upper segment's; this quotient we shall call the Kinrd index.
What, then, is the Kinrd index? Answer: 1.7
